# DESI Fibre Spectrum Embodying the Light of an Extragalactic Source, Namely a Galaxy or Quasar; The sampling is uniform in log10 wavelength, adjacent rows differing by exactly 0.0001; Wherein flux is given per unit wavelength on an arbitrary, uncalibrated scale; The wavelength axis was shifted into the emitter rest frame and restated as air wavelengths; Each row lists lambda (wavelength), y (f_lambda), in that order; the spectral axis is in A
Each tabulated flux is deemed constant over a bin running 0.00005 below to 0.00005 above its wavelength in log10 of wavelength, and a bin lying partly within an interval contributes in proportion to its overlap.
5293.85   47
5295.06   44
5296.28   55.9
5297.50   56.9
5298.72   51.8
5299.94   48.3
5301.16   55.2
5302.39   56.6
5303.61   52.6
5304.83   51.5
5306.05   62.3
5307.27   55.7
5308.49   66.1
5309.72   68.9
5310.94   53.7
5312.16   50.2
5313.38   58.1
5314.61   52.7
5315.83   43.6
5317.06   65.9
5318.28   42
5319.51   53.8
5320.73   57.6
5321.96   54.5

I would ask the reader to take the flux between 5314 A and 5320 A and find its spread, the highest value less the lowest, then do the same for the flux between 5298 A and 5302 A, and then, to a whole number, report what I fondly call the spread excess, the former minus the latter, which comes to 17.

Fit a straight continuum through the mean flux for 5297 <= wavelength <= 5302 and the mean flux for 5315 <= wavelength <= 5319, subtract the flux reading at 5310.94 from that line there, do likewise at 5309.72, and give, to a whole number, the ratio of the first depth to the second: 0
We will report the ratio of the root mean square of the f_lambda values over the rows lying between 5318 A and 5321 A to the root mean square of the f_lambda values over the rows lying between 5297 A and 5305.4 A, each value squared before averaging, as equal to 0.97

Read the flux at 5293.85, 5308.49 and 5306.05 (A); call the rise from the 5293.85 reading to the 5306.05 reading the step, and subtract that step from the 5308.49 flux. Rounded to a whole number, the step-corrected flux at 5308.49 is 51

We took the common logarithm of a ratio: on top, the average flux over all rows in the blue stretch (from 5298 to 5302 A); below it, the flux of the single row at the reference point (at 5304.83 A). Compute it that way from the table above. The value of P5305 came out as 0.00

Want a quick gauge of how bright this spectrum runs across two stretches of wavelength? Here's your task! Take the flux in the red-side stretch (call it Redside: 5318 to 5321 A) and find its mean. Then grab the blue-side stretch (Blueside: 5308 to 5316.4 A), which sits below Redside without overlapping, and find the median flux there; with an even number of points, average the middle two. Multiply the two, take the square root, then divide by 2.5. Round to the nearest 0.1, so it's 21.0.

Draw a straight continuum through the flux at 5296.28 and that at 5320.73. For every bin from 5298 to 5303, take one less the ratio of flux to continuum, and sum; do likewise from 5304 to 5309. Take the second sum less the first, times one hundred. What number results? -39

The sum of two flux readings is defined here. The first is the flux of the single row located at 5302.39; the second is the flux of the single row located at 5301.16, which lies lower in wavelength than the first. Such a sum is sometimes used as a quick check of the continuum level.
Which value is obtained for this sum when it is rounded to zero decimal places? 112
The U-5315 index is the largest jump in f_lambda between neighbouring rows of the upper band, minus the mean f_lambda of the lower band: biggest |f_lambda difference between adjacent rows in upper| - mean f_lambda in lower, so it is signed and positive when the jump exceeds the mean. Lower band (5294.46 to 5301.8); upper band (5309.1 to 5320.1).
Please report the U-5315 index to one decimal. -28.1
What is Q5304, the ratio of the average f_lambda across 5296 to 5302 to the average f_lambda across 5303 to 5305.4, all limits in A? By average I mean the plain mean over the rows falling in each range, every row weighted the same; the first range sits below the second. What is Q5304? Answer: 1.03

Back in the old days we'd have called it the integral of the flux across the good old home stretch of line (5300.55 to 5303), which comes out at 136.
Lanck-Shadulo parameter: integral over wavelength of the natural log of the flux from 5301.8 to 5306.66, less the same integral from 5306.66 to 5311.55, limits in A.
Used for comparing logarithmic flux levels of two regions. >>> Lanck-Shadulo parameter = -0.5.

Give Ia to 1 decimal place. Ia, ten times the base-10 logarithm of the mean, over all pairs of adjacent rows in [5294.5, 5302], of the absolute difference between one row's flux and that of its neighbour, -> 7.5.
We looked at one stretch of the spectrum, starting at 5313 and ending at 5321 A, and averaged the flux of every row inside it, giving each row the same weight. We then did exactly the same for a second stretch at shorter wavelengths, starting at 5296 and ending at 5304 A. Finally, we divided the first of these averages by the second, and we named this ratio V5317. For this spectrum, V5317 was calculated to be 0.99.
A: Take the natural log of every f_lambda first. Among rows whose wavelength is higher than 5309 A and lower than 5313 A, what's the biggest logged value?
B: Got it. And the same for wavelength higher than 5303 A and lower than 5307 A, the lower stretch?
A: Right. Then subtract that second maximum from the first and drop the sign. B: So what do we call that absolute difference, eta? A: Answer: 0.10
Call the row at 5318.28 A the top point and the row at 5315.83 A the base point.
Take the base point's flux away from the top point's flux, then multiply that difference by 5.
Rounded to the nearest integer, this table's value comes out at -8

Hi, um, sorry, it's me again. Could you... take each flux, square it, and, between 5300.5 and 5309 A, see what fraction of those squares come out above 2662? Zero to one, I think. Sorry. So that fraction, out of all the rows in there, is 0.86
